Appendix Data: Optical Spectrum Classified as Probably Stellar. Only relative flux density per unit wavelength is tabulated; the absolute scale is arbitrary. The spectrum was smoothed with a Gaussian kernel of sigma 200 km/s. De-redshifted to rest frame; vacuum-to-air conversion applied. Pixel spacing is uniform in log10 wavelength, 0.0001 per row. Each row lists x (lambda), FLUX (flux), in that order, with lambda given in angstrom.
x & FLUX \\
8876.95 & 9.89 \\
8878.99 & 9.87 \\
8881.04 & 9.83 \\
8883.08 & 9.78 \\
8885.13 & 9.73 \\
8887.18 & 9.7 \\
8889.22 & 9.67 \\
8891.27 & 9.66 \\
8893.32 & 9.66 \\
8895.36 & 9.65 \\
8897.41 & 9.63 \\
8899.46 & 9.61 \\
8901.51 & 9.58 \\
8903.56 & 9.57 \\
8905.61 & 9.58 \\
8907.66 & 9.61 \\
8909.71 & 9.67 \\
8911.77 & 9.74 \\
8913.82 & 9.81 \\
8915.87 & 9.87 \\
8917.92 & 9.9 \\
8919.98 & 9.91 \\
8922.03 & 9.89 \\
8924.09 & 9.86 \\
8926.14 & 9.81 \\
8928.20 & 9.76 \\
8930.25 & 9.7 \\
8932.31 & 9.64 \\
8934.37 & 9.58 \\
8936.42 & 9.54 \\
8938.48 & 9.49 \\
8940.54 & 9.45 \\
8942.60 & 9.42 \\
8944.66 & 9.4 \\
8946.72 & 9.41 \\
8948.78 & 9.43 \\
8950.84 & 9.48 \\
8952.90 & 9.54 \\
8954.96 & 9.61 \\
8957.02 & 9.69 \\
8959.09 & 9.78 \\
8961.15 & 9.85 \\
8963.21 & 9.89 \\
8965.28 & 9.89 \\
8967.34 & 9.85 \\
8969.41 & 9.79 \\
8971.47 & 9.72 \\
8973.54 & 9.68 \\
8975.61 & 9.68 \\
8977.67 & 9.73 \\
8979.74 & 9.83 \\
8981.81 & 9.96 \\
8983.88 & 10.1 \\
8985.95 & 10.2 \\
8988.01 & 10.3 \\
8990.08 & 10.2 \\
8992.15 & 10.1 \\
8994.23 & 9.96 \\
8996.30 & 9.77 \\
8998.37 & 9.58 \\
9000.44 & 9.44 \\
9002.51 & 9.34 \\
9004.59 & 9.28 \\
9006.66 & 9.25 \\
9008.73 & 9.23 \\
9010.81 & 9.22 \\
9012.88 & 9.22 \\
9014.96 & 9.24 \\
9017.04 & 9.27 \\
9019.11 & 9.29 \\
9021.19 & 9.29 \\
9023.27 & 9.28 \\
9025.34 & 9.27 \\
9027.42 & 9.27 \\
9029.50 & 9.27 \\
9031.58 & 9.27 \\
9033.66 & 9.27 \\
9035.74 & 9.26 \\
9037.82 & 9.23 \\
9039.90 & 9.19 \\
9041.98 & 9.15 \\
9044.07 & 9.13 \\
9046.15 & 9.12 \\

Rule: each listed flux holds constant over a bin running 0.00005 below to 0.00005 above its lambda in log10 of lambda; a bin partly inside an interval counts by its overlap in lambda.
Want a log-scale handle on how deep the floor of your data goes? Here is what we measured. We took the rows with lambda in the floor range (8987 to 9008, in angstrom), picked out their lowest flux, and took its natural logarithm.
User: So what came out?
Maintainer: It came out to 2.22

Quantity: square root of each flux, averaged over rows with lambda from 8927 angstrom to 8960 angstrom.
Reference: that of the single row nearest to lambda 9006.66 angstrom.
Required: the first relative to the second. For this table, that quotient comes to 1.02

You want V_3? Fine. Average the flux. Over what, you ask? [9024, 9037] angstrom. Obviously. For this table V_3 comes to 9.3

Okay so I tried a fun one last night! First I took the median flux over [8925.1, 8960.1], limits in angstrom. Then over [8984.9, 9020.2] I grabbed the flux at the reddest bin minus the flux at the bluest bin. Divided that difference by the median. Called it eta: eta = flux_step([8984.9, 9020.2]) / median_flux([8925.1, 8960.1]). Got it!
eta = -0.10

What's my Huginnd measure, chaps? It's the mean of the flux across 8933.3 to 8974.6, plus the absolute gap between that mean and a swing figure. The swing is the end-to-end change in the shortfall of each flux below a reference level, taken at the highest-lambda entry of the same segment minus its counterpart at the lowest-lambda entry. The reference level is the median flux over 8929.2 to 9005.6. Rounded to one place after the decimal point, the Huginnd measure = 19.3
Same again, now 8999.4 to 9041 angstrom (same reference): 18.3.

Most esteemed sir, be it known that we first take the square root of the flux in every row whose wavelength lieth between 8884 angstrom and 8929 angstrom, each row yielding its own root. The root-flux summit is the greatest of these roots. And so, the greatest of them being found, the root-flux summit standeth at 3.15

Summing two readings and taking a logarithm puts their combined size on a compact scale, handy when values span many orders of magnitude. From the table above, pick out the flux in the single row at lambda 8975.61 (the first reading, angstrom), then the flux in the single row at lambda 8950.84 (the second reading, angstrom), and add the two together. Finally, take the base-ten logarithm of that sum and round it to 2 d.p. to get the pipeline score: 1.28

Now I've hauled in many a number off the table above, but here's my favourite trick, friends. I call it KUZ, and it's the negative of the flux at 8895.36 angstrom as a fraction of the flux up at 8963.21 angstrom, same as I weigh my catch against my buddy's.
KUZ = -0.98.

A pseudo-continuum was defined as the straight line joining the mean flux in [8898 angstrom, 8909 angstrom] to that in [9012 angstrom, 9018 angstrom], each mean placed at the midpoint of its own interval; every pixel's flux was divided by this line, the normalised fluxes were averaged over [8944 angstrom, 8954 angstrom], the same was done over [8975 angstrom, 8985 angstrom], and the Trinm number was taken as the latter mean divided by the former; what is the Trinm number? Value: 1.05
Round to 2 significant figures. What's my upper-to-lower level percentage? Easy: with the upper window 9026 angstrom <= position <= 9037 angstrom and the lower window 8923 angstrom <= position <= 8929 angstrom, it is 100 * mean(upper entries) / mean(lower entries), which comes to 94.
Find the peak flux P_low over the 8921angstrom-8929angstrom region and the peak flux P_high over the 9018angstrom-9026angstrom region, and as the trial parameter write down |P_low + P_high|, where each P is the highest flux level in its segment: 19.2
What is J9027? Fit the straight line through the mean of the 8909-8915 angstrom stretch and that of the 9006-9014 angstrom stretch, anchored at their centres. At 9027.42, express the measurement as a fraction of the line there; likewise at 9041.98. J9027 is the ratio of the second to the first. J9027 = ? 1.00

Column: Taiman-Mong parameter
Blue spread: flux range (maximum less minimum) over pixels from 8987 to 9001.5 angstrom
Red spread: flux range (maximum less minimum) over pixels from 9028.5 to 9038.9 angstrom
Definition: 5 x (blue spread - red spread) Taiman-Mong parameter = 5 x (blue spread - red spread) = 4.1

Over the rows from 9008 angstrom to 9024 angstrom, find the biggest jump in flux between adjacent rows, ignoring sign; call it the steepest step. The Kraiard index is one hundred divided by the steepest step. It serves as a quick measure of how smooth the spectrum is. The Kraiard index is 3333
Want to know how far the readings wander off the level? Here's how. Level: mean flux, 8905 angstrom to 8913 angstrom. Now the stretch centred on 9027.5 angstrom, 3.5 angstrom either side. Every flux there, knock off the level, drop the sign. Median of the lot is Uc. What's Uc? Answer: 0.38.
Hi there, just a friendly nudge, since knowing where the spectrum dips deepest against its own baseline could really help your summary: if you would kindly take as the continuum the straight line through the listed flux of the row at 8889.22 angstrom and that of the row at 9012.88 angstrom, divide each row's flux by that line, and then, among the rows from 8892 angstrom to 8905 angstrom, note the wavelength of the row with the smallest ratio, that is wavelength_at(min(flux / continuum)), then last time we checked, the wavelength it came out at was 8903.56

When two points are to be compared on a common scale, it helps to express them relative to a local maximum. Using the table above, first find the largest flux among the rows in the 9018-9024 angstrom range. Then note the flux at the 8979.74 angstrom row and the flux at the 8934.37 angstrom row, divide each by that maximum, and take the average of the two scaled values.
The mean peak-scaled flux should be 1.04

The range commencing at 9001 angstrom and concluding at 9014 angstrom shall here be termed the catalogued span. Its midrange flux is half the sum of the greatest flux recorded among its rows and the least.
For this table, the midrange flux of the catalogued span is 9.3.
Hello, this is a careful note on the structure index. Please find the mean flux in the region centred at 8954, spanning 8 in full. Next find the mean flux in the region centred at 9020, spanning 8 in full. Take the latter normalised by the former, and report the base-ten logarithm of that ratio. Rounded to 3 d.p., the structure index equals -0.014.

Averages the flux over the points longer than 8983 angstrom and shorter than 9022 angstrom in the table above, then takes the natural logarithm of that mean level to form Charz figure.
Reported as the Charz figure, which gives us 2.26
